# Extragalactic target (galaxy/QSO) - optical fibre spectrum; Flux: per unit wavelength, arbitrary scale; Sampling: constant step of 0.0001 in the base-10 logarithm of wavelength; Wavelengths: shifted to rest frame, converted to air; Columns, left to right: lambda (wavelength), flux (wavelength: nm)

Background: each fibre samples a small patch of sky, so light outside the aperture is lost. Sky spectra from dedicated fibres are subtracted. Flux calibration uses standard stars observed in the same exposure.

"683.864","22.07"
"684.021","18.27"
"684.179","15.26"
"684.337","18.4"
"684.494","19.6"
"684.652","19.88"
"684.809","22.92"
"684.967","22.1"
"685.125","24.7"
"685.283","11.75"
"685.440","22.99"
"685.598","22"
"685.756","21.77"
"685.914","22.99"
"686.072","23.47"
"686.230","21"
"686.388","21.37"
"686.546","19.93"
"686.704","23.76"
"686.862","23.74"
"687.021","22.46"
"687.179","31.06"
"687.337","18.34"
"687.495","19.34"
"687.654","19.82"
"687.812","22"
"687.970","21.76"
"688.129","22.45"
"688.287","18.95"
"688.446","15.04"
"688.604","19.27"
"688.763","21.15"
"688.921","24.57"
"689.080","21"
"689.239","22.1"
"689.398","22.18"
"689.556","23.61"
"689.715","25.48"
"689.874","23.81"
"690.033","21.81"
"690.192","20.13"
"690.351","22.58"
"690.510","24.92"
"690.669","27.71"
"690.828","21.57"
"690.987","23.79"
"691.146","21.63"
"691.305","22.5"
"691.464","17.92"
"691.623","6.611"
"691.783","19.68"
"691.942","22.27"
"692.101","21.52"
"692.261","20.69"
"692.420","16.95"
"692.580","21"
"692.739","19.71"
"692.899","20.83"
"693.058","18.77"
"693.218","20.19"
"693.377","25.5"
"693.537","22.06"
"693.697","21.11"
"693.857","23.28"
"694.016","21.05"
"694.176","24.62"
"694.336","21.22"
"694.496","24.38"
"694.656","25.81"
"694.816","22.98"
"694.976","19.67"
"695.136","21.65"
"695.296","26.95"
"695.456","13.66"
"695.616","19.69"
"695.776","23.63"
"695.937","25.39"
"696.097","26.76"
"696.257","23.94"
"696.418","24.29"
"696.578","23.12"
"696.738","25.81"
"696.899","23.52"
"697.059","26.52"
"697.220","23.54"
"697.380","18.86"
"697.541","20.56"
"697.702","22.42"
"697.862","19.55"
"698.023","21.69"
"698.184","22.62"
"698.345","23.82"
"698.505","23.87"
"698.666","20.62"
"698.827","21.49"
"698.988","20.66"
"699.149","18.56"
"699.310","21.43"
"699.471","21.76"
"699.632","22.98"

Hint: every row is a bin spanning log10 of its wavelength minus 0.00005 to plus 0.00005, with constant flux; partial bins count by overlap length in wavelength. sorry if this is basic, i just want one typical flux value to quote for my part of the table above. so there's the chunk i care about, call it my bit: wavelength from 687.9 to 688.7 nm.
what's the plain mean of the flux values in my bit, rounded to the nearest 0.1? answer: 19.5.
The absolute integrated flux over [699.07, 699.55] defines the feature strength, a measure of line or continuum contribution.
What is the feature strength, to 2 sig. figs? 9.9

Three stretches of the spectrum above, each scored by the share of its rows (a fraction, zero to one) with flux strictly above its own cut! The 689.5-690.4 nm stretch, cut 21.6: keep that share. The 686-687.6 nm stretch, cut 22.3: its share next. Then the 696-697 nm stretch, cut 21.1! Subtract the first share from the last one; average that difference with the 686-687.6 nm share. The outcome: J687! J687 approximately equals 0.33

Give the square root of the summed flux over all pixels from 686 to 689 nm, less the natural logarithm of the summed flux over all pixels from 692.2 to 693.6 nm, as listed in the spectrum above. 15.0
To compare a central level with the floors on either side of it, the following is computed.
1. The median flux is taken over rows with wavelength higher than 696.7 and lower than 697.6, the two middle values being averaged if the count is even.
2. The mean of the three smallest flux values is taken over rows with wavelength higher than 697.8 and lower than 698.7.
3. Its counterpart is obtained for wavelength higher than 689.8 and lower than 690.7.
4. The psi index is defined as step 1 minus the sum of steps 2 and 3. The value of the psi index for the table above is -18.6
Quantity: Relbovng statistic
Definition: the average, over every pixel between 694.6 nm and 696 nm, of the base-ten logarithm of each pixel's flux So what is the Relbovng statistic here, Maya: 1.34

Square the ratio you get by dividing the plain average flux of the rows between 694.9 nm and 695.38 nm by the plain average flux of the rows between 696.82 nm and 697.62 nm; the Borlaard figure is 1.01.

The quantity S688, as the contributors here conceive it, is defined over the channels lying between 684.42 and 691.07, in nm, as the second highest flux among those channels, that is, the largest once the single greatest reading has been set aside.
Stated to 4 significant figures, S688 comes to 27.71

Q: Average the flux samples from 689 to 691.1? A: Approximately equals 23.1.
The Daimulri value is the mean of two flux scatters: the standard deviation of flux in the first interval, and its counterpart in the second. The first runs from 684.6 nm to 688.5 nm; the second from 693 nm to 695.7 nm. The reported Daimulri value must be 3.3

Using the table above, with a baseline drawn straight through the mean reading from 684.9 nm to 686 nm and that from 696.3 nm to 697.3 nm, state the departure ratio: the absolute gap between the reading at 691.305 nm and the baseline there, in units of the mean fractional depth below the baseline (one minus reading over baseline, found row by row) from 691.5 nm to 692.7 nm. 2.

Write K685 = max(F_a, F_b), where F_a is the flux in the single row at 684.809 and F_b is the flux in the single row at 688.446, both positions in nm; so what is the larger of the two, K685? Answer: 22.9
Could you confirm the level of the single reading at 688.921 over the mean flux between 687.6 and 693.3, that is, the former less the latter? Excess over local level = 3.6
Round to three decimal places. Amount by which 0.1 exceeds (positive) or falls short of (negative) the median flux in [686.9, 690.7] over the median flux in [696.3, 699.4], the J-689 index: -0.883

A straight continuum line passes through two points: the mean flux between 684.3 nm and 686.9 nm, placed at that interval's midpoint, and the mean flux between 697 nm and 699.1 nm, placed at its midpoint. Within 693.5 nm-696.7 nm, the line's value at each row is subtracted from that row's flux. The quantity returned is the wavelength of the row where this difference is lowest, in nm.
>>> 695.456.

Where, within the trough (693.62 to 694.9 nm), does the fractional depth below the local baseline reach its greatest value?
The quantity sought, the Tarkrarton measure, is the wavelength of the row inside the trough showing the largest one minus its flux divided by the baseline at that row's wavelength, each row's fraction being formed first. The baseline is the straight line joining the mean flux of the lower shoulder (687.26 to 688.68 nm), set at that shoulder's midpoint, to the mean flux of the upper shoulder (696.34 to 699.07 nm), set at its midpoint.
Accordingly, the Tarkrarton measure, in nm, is 694.016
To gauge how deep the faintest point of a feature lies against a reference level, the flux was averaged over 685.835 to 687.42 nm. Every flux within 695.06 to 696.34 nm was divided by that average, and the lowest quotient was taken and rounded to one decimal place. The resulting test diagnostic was 0.6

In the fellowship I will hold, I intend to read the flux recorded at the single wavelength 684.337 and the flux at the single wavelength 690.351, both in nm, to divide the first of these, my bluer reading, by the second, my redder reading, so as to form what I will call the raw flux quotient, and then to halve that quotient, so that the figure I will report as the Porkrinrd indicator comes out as 0.41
